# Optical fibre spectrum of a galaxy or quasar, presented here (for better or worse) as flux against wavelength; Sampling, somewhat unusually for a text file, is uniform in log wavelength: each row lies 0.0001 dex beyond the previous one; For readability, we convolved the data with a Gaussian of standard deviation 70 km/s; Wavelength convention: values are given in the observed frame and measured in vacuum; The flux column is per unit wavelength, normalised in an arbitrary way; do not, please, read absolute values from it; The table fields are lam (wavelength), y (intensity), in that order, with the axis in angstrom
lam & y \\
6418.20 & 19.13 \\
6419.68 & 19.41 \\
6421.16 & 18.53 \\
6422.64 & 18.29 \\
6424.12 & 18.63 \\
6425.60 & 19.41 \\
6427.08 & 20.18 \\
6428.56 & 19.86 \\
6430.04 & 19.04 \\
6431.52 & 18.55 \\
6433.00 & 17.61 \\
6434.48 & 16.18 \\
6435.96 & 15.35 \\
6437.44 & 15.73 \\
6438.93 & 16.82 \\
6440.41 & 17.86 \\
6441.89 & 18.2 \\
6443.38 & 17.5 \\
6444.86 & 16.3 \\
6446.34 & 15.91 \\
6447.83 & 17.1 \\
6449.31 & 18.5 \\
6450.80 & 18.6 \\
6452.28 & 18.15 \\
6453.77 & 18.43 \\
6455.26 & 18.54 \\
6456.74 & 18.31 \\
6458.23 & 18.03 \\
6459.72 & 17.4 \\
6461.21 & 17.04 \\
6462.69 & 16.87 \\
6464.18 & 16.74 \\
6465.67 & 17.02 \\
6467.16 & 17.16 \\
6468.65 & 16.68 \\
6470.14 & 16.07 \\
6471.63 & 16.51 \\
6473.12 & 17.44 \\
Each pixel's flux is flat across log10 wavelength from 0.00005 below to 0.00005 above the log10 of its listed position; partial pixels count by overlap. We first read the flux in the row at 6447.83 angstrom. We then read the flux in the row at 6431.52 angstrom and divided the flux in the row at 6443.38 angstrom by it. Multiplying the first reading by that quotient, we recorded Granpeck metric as 16.1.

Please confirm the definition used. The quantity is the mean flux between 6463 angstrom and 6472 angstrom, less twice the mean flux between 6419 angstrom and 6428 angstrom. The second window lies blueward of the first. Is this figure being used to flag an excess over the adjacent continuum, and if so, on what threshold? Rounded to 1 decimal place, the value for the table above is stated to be -21.5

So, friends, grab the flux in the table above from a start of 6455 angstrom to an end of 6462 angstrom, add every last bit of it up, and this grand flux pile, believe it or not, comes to 89.3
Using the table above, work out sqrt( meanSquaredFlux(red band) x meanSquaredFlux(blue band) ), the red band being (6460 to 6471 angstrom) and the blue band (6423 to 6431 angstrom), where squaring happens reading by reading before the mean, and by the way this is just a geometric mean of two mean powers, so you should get 326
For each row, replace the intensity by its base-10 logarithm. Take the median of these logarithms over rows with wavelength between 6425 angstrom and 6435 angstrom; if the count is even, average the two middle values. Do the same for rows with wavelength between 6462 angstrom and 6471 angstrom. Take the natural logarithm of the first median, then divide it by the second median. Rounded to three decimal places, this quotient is 0.201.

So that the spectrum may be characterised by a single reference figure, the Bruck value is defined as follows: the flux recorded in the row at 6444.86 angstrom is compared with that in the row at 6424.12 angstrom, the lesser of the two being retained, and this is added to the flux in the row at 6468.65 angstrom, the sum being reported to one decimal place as 33.0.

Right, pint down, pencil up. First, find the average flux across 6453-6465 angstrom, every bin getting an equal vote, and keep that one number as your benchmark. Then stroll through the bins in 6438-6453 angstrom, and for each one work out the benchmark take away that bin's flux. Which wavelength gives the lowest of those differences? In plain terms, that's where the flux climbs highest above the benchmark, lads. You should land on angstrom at 6450.80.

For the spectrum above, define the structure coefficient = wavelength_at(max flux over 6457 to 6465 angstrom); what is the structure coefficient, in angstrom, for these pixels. 6458.23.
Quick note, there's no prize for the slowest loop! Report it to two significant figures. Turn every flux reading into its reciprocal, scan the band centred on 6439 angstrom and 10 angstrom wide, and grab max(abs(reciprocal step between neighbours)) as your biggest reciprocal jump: 0.0041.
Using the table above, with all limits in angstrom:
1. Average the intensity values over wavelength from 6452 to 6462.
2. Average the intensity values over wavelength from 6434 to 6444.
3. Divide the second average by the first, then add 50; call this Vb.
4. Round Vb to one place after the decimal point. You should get 50.9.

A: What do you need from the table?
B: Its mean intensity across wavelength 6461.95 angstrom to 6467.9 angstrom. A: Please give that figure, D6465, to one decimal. 16.9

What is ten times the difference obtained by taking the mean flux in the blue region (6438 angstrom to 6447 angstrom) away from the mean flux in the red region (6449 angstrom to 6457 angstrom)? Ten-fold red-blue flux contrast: 13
